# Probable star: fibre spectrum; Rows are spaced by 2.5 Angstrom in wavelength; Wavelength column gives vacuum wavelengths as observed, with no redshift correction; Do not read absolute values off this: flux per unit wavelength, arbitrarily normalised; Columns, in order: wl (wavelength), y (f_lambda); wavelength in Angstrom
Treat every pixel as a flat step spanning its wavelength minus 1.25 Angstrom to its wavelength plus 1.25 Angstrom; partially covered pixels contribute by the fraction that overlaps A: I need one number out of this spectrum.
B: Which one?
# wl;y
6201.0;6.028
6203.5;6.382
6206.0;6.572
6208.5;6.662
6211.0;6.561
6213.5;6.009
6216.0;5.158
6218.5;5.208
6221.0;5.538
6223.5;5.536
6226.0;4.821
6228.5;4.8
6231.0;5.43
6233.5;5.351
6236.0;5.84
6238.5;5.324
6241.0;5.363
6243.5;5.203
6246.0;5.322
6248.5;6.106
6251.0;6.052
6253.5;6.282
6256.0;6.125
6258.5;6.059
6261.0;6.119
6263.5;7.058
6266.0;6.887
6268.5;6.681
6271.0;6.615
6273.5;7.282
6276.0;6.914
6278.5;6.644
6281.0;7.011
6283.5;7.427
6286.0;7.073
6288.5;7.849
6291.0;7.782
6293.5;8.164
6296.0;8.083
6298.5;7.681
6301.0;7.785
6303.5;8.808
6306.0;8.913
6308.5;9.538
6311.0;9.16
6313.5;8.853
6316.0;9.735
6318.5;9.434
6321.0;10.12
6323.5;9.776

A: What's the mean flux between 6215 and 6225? 5.4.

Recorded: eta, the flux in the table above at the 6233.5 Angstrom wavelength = 5.351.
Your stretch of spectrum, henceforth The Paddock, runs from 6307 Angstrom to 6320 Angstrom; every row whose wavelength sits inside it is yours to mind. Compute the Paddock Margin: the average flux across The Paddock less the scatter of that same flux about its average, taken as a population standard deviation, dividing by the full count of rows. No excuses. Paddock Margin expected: 9.0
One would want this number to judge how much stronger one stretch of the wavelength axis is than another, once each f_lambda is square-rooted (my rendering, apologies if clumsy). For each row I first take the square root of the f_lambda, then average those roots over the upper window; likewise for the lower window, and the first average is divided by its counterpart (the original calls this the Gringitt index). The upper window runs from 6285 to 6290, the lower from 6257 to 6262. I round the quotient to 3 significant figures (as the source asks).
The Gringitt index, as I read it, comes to 1.11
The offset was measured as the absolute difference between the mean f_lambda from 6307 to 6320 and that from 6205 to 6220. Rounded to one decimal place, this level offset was 3.3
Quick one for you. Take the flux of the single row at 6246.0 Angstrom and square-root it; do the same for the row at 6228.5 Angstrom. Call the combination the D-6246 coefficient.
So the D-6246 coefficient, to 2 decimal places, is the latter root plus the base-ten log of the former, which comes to 2.55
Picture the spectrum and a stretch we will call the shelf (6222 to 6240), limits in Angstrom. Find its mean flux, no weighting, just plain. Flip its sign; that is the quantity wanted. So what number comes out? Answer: -5.30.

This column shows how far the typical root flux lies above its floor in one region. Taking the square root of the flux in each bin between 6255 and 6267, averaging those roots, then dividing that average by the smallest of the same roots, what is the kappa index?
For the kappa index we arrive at 1.03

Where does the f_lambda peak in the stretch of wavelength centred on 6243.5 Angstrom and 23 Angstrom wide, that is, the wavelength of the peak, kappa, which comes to 6253.5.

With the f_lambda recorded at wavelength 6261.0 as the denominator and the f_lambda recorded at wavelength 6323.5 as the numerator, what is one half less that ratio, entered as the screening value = -1.1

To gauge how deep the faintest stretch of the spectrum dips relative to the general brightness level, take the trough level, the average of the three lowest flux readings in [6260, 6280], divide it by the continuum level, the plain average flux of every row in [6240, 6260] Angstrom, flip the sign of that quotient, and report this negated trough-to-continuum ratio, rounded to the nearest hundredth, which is -1.11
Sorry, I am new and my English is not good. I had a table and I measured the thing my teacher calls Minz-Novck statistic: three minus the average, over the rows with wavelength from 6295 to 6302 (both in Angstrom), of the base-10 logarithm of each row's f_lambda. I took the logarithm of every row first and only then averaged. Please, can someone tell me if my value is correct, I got 2.11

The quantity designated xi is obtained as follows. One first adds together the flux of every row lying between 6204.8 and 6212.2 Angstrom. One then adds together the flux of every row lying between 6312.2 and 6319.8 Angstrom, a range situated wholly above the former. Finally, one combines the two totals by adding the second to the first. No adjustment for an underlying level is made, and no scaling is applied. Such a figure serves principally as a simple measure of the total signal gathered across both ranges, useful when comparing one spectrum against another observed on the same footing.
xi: 48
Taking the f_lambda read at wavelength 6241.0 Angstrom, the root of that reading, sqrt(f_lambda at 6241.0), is 2.32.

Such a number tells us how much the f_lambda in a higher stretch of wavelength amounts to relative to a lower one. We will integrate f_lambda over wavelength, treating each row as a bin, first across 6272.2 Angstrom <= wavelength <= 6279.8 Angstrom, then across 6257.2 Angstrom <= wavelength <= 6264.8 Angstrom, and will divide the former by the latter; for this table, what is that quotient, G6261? 1.08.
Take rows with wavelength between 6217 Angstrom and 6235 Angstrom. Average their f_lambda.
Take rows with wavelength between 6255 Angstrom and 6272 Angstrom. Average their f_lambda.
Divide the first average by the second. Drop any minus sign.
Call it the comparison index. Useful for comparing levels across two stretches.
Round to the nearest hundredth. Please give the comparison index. 0.81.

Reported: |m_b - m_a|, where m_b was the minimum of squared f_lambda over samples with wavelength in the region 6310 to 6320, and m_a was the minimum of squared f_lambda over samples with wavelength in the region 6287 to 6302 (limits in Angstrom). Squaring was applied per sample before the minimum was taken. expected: 19.4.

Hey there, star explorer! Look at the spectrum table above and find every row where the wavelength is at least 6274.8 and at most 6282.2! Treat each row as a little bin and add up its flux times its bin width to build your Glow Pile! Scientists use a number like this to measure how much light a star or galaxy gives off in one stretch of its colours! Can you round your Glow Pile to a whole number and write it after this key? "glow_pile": 51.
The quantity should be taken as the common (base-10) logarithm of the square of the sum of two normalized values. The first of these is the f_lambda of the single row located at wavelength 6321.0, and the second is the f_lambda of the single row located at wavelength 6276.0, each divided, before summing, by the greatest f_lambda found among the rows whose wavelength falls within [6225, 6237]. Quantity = 0.93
